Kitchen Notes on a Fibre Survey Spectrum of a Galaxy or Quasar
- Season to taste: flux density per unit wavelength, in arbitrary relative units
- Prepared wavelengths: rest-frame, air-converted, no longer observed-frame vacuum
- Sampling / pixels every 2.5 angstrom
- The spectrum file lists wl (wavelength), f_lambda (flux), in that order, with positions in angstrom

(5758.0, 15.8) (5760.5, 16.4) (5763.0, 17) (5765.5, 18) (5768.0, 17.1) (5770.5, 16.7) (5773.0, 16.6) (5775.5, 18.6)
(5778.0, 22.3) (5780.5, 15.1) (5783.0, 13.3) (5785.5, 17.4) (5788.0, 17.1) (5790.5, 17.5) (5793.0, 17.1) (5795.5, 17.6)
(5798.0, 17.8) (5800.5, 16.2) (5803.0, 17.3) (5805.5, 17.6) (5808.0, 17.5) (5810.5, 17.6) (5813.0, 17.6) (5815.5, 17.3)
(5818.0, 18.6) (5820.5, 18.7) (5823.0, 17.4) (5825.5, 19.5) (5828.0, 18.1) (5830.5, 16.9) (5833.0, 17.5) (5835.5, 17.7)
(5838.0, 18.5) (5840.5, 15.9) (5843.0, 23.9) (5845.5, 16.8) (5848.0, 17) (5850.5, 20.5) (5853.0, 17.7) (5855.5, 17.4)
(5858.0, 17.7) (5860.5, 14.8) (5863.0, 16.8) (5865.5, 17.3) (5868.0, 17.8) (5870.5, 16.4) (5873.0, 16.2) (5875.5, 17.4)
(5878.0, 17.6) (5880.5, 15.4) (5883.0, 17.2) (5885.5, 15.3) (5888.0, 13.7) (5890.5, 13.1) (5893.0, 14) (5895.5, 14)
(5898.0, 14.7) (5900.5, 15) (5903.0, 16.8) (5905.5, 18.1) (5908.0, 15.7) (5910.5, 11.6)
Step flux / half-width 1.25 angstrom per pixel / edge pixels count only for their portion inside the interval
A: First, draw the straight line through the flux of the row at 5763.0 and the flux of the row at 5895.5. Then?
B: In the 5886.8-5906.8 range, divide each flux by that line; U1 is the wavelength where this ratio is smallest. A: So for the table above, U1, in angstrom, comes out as 5890.5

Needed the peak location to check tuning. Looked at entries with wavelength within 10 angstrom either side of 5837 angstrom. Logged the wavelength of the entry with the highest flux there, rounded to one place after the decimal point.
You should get 5843.0 angstrom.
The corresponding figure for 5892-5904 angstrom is 5903.0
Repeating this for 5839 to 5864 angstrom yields 5843.0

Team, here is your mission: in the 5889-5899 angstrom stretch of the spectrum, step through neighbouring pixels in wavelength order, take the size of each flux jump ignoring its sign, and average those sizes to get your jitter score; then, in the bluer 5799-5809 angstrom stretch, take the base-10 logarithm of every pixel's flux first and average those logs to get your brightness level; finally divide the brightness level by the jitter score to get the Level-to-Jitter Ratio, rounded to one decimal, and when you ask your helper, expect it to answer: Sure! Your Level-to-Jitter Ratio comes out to 2.3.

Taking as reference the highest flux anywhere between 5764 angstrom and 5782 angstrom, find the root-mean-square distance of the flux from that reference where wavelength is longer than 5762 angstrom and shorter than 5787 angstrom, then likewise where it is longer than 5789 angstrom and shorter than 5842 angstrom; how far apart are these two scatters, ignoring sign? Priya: 0.80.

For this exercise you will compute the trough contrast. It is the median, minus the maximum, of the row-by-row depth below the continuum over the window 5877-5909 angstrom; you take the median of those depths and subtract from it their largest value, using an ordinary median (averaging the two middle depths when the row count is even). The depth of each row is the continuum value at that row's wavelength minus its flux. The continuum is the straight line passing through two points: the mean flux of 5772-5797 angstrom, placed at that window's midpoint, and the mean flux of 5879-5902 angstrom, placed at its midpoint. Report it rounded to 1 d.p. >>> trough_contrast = -2.1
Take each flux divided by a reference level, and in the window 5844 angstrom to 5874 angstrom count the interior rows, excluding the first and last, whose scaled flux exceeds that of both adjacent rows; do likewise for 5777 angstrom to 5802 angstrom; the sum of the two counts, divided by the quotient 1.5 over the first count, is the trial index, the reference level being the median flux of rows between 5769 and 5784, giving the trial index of 12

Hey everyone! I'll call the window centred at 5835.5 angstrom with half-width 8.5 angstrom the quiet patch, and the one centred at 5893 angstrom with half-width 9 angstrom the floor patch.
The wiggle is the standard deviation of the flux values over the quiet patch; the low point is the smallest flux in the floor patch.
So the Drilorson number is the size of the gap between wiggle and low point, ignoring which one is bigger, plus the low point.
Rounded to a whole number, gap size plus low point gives 24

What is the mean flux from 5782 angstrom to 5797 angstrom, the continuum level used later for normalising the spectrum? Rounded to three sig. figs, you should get 16.7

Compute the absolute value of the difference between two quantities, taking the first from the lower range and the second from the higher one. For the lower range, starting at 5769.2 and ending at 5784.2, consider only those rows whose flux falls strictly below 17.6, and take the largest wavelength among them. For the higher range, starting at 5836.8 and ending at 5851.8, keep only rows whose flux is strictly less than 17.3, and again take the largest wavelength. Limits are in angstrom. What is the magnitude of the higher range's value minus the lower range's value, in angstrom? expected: 65 angstrom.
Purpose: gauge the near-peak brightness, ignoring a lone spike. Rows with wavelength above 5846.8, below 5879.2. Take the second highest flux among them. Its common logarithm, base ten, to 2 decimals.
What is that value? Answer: 1.25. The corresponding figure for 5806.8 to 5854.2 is 1.31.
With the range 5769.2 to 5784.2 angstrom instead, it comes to 1.27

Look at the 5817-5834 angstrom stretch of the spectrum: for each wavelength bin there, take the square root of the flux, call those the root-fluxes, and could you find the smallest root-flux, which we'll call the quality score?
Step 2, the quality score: 4.11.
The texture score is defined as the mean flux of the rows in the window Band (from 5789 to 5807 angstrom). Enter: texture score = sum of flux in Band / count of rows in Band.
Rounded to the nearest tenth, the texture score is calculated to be 17.3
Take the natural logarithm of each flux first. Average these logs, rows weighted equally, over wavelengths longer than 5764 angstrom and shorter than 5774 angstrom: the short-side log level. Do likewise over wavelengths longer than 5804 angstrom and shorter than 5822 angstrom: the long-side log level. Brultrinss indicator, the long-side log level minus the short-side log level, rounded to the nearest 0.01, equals 0.04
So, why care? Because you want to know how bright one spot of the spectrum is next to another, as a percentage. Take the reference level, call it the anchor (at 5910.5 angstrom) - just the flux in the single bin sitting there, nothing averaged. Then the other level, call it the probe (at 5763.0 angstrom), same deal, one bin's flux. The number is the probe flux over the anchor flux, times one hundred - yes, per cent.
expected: 147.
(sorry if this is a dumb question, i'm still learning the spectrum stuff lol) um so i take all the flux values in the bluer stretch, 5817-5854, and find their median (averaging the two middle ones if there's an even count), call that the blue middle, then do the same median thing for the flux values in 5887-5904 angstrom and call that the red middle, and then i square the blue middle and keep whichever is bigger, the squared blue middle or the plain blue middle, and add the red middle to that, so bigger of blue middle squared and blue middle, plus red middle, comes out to 327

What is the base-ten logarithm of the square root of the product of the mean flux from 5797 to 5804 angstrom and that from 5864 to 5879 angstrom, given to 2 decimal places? 1.23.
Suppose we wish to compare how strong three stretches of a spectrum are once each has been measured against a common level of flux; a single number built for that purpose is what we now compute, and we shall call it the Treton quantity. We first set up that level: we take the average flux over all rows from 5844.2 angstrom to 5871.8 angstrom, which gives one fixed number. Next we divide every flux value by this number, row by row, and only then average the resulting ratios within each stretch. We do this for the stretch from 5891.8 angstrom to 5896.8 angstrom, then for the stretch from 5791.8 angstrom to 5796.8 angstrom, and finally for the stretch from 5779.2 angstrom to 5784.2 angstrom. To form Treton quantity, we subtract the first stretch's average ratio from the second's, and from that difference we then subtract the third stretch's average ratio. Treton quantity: -0.63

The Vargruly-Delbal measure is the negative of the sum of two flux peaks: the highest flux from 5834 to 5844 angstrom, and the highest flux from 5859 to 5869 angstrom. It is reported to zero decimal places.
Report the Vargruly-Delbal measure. -42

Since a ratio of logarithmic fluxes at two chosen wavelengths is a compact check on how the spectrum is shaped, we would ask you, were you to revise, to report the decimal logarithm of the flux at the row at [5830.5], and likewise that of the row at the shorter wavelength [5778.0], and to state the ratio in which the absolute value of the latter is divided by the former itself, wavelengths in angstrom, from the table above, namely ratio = 1.098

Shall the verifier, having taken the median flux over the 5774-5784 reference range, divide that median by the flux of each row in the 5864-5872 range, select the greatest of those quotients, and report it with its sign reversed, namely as -1.027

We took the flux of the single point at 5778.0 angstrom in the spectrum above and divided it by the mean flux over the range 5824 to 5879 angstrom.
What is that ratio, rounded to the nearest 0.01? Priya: 1.26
